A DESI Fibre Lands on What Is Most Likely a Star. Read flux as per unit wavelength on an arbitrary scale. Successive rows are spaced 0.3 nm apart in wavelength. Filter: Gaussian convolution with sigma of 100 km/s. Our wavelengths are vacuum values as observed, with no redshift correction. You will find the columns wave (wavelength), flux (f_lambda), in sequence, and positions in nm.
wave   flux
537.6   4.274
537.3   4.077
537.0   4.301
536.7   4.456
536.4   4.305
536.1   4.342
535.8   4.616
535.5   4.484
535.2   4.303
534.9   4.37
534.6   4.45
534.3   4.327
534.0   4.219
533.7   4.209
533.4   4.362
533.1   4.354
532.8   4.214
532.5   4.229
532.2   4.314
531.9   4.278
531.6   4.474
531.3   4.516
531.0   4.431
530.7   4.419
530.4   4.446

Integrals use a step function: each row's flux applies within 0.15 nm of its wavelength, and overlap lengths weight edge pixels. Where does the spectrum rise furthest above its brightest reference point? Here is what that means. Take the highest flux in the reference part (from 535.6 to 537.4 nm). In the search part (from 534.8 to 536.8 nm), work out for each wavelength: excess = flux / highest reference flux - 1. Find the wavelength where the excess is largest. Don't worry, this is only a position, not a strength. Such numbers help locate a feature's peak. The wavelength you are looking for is 535.8 nm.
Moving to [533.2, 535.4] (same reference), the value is 534.6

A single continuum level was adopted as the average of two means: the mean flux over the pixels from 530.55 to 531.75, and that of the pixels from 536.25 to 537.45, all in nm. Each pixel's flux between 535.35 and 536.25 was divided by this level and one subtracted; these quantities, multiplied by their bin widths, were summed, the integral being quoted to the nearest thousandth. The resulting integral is 0.022 nm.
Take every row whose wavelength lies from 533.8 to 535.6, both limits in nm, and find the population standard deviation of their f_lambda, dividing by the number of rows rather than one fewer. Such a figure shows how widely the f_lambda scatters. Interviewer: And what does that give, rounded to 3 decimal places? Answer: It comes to 0.089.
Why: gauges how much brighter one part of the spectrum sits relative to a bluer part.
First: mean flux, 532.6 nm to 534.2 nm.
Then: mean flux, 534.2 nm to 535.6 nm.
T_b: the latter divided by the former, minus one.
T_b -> 0.027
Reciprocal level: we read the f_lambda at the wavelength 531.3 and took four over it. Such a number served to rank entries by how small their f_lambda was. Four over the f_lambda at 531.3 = 0.886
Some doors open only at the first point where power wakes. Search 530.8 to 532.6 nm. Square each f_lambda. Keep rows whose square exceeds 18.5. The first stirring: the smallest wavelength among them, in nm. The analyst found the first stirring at 531.0 nm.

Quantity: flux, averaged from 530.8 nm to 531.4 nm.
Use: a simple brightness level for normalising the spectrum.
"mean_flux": 4.47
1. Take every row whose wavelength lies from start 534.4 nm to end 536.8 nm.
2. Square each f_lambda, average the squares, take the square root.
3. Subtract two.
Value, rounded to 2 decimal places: 2.42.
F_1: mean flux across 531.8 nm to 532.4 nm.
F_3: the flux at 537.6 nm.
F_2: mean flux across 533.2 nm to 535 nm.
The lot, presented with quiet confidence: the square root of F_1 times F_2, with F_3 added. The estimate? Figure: 8.58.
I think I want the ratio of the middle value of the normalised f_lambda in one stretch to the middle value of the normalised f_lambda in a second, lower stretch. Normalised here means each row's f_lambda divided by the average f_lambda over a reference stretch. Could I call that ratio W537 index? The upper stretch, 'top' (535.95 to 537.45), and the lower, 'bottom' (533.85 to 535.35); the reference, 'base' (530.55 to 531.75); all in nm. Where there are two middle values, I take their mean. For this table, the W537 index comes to 0.99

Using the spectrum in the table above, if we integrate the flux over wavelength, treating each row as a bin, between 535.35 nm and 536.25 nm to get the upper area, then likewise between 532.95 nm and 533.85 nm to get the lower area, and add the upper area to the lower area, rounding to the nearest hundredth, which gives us 7.91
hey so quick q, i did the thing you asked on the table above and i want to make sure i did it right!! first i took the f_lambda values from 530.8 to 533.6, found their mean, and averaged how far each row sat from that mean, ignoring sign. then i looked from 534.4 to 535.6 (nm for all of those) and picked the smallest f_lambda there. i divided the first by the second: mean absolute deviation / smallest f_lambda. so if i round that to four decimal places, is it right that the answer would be 0.0194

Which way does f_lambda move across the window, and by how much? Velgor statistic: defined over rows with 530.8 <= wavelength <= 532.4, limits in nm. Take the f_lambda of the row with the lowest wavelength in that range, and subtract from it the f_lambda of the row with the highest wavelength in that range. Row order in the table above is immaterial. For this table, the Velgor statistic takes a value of 0.12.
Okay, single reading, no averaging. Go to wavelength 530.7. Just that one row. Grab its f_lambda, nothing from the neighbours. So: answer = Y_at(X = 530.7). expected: 4.419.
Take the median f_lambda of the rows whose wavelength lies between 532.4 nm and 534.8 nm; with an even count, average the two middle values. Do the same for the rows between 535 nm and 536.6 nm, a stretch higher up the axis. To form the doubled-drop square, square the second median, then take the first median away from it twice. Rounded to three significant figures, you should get 10.3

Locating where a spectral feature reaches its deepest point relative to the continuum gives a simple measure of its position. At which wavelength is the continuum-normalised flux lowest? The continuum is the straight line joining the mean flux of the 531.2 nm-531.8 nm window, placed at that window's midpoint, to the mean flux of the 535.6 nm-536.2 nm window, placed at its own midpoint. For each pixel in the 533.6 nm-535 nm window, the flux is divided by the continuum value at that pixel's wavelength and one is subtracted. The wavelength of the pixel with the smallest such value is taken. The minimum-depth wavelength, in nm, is 533.7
